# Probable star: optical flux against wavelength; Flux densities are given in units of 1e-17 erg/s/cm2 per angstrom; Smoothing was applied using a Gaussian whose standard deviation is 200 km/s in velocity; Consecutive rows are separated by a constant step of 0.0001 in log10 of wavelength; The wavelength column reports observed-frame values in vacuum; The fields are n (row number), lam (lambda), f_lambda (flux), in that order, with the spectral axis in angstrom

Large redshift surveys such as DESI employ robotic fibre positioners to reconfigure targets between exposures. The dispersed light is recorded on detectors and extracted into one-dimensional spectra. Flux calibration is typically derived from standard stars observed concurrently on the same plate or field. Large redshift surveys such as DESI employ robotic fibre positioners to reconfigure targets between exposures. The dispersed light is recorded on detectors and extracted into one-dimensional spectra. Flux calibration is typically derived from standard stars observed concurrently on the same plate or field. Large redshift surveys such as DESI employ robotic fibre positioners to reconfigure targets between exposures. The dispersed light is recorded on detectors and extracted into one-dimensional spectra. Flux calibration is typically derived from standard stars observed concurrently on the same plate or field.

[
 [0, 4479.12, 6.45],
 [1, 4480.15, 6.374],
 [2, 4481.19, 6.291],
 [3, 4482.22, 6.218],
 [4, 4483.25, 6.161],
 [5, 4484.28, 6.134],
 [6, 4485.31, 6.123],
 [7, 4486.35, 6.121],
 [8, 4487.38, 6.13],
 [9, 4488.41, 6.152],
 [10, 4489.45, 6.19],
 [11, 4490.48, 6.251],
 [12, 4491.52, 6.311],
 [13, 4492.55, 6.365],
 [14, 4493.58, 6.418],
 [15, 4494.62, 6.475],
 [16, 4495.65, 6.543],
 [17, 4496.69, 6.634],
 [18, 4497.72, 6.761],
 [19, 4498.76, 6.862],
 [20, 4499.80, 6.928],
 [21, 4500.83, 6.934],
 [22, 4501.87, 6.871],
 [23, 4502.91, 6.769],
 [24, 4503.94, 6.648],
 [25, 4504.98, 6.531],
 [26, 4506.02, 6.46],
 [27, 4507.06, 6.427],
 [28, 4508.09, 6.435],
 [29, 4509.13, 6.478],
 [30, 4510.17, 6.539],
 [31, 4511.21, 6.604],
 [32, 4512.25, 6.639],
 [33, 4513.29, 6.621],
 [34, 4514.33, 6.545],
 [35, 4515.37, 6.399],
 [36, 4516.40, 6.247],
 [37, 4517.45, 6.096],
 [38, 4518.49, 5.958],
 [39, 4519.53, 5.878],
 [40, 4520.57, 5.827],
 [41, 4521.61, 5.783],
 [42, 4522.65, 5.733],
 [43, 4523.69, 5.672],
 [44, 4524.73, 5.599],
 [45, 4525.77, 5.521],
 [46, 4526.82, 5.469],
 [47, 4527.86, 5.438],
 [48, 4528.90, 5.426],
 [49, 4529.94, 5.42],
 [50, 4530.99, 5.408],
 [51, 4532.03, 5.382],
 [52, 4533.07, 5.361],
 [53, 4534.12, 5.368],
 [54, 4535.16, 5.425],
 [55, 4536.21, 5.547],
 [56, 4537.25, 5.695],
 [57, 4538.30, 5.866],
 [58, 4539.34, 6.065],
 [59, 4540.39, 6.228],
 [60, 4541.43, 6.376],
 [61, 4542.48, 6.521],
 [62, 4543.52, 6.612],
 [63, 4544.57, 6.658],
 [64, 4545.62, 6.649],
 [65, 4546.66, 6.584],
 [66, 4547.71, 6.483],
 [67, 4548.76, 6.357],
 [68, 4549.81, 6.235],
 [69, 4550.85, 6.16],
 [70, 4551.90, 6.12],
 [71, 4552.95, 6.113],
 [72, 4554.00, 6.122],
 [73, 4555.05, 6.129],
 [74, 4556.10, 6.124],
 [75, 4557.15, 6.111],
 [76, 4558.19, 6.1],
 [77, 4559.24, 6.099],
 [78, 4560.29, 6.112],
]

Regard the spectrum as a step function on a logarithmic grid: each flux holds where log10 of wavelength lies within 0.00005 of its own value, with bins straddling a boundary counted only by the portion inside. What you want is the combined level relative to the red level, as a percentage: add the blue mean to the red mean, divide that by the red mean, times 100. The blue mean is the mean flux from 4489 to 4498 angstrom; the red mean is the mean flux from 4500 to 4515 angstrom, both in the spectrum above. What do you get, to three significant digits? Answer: 197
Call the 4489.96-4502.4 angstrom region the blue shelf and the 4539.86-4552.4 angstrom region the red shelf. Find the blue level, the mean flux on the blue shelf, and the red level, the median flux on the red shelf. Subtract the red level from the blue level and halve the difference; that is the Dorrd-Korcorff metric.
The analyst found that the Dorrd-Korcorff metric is 0.09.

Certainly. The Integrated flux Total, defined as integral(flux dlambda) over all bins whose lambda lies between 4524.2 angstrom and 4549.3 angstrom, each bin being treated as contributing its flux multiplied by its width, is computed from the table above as 148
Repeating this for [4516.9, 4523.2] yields 37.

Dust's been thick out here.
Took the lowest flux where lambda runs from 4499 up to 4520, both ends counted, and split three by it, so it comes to 0.510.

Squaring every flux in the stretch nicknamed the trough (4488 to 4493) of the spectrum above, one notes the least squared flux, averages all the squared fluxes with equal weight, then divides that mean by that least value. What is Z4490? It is 1.03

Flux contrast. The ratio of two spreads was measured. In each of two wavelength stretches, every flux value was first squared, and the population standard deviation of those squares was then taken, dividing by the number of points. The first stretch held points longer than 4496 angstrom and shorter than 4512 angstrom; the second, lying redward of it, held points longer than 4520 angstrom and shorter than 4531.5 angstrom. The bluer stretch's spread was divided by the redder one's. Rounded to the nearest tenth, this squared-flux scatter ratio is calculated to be 1.4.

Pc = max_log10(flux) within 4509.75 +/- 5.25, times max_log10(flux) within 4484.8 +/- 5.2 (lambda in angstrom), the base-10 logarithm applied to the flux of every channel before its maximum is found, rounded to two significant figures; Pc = 0.66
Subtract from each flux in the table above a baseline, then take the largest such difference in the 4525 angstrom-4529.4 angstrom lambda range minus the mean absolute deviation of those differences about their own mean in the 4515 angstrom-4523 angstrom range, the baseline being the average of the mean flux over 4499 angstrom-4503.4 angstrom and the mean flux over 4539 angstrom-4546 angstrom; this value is -1.33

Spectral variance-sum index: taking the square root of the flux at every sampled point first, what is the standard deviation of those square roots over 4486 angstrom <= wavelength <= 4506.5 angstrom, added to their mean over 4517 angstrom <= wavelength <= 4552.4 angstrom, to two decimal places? 2.48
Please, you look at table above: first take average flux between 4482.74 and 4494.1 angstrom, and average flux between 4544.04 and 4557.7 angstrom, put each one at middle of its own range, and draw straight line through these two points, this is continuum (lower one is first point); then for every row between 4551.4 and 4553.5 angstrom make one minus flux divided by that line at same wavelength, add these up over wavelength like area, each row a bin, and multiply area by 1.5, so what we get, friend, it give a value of 0.1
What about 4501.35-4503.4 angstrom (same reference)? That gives -0.3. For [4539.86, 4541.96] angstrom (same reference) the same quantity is 0.0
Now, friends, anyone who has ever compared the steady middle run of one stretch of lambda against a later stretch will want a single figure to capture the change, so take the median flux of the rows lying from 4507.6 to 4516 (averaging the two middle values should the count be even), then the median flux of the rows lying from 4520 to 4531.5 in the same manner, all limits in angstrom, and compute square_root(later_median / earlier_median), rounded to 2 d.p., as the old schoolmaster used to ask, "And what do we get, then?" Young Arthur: 0.92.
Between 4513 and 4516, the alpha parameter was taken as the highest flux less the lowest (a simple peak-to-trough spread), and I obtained 0.22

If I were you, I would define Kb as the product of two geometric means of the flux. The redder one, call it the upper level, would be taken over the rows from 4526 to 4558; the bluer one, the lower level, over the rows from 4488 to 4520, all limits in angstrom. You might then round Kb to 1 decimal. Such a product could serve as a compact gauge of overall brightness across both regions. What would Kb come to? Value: 38.6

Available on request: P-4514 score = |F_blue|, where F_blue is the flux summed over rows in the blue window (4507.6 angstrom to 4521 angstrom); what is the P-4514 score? 82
